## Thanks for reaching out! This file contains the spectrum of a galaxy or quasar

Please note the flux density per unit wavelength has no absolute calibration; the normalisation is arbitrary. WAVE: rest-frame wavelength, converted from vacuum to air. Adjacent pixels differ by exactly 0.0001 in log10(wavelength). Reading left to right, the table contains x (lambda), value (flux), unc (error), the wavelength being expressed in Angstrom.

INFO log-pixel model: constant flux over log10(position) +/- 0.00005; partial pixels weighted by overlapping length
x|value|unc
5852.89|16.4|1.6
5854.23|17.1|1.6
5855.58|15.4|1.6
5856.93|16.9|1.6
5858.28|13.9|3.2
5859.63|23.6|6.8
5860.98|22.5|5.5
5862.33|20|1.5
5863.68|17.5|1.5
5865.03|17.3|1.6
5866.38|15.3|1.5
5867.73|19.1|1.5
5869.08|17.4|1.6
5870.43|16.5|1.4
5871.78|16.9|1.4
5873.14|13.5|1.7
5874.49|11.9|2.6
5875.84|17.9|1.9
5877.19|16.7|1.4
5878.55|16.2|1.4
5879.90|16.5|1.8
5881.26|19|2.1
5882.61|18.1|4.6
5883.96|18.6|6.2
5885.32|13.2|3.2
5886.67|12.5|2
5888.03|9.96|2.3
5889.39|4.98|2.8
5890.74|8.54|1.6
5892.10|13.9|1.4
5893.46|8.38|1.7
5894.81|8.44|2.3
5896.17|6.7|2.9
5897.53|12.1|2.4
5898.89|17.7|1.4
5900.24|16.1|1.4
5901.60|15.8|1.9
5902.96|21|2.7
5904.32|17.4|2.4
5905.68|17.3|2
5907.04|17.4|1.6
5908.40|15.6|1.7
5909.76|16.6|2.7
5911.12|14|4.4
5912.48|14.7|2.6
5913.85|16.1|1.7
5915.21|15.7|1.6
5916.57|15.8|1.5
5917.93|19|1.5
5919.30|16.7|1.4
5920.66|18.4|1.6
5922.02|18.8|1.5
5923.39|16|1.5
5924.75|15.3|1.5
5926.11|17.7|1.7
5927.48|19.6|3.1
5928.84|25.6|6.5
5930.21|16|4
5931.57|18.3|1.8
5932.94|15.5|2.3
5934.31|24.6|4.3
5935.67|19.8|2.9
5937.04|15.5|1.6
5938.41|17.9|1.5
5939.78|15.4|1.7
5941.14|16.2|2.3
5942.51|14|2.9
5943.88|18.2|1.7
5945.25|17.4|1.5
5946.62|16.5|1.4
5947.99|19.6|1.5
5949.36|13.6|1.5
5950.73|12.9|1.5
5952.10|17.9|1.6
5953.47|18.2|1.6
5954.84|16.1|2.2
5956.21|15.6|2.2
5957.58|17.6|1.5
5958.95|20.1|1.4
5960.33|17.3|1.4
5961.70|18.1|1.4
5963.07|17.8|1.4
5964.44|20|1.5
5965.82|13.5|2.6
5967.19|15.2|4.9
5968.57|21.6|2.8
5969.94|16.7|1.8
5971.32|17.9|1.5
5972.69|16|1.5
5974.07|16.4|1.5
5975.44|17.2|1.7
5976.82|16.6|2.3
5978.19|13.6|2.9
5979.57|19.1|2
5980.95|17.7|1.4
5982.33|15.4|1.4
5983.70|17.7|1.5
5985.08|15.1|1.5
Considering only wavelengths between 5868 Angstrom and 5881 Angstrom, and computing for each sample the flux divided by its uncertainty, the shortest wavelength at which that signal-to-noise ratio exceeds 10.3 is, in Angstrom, 5869.08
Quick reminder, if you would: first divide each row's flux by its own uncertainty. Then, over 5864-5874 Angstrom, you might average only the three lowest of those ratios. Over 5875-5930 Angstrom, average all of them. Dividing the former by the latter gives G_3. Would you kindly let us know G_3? 1.2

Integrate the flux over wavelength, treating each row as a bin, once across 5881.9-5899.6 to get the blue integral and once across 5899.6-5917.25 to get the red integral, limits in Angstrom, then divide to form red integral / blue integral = 1.4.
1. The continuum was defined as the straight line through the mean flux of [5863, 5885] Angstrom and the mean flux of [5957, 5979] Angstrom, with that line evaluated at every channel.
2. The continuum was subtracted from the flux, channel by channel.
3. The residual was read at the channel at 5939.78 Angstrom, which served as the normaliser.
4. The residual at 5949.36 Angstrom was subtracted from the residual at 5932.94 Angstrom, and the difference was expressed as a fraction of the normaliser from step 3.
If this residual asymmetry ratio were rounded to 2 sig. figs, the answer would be -1.2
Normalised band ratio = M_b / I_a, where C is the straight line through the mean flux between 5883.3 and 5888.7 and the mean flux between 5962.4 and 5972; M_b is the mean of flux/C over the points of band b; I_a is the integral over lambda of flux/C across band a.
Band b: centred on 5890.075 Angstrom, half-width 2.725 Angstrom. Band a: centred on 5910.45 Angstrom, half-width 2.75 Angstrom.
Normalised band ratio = 0.12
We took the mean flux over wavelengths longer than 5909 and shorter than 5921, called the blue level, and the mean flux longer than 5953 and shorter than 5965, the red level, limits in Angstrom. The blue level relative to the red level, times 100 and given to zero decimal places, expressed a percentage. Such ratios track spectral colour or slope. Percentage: 91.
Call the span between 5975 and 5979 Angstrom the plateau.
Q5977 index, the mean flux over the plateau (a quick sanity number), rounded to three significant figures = 15.8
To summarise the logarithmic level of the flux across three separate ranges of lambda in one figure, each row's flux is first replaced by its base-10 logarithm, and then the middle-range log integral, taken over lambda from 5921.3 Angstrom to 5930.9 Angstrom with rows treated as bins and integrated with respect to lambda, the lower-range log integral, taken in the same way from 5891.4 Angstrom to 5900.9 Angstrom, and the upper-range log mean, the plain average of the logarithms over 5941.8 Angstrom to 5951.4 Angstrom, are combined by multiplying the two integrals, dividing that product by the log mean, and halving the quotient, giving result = 50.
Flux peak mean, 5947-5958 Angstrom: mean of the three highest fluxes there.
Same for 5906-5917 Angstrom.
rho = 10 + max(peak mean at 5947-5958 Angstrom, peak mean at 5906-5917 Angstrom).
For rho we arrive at 28.6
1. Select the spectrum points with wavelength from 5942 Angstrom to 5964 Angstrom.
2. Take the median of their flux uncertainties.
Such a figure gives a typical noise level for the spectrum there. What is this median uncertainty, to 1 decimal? 1.5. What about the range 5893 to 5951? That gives 1.7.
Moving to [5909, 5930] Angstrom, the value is 1.6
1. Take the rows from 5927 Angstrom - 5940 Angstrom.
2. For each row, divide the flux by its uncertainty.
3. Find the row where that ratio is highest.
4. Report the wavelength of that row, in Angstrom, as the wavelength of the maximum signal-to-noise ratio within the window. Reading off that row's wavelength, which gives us 5938.41 Angstrom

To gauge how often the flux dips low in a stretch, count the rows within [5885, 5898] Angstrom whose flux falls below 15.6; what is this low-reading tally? 10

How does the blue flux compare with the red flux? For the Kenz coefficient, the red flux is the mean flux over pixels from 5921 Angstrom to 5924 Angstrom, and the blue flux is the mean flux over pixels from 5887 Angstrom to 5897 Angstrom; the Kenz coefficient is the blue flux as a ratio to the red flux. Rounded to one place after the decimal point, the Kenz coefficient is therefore 0.5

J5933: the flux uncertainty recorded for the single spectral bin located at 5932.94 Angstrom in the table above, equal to 2.3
